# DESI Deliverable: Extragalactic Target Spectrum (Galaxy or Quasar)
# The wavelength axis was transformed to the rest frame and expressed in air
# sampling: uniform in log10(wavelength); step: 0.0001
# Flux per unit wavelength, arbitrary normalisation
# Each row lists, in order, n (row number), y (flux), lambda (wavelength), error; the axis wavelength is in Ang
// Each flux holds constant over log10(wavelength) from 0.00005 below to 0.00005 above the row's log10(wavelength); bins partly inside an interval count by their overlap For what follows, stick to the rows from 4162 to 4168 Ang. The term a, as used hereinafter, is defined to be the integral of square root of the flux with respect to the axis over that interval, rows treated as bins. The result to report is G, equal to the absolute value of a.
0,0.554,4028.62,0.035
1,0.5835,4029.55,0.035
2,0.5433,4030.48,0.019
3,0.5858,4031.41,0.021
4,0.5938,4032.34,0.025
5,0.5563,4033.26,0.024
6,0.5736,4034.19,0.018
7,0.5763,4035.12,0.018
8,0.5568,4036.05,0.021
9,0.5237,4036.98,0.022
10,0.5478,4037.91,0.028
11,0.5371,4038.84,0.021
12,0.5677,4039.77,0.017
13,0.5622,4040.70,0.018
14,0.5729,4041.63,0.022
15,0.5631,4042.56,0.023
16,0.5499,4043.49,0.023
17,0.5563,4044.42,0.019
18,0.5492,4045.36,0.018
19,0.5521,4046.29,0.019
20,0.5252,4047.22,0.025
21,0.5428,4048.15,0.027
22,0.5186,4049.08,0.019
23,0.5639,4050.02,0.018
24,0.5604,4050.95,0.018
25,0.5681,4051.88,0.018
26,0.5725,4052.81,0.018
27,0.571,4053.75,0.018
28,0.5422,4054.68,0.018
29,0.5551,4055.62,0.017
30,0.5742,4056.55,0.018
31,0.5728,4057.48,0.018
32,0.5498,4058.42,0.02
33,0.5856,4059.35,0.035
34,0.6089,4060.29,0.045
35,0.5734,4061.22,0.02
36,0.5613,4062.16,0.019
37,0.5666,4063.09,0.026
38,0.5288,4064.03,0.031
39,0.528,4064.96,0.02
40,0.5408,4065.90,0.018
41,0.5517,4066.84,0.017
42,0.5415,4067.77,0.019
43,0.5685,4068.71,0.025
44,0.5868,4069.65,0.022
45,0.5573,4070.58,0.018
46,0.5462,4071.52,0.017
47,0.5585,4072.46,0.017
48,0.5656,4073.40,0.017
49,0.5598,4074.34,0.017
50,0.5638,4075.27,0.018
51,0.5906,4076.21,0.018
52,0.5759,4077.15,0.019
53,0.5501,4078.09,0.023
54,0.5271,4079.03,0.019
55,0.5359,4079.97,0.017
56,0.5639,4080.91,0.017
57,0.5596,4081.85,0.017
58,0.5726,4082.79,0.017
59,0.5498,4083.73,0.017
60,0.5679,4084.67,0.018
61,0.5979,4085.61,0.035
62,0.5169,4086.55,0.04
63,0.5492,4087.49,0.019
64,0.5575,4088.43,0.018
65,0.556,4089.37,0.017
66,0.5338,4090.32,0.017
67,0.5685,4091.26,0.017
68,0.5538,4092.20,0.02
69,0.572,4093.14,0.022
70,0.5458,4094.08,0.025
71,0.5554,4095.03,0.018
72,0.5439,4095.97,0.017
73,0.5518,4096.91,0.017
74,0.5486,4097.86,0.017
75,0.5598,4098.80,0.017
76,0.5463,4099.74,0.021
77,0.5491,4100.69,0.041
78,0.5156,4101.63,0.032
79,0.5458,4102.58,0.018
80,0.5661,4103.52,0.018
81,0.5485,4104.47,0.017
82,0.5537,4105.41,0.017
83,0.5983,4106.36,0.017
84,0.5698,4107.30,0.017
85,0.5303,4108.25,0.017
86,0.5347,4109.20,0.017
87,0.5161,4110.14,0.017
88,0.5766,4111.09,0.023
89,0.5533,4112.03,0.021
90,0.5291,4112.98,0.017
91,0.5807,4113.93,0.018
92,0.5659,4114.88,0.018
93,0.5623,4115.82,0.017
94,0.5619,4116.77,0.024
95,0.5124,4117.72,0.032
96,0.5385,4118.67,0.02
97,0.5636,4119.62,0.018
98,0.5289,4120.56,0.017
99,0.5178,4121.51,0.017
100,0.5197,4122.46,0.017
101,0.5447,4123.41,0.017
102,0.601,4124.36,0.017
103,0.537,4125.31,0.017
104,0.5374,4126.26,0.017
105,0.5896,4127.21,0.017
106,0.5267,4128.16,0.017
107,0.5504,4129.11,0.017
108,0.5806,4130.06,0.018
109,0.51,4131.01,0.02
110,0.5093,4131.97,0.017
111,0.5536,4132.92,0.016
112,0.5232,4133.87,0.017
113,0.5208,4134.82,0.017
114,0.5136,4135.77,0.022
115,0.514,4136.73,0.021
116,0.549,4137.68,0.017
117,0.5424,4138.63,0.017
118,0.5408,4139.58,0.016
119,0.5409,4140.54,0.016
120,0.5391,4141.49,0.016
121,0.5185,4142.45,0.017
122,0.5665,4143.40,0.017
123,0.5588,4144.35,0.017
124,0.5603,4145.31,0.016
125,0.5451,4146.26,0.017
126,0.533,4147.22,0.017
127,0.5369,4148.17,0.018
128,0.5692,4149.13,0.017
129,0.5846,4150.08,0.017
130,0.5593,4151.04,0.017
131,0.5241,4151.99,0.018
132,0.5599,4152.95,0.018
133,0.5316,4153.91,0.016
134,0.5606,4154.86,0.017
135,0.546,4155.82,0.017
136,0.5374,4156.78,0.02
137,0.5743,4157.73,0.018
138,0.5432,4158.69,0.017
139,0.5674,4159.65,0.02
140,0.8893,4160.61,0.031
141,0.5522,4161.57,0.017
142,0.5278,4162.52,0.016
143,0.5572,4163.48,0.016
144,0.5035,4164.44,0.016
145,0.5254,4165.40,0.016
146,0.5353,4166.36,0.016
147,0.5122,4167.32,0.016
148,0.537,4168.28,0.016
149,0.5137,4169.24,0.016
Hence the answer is 4.36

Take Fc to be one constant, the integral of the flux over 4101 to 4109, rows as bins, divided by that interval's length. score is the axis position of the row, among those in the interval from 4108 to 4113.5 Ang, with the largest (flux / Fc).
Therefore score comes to 4111.09 Ang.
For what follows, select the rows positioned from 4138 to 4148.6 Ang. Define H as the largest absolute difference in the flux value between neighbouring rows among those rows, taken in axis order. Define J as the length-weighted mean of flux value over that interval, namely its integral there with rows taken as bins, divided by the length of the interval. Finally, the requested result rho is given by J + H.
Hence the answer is 0.592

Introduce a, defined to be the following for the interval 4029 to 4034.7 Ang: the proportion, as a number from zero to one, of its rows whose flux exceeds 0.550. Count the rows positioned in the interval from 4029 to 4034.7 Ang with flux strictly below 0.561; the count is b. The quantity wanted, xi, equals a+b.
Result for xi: 3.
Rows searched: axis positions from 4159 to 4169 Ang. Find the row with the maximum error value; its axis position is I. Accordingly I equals 4160.61 Ang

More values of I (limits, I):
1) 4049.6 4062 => 4060.29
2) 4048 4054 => 4048.15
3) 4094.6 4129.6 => 4100.69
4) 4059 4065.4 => 4060.29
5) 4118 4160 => 4135.77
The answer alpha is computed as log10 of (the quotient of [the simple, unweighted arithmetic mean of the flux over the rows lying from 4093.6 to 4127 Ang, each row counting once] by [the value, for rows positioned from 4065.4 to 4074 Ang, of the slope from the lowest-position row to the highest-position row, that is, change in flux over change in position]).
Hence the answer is 2.2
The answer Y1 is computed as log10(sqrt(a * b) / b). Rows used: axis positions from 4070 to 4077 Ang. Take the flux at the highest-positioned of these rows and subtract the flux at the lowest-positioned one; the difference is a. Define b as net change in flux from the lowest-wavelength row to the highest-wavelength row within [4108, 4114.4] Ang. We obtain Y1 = -0.09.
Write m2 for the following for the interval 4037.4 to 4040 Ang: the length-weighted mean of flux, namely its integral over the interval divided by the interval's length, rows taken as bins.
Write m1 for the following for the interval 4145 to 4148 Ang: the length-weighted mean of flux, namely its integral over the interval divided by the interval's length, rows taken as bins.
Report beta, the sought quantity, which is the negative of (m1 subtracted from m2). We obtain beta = -0.004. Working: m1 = 0.545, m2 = 0.549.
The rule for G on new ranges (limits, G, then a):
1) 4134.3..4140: 4.15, 4.15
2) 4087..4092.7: 4.24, 4.24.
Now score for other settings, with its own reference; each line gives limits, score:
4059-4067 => 4060.29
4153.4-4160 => 4157.73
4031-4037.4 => 4032.34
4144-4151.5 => 4150.08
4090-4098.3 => 4093.14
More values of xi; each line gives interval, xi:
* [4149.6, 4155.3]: 6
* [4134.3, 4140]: 6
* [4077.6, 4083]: 5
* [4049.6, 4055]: 3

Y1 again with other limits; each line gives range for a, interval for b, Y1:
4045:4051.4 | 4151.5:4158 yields -0.33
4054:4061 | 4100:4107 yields 0.07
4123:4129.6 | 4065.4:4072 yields 0.01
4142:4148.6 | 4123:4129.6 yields 0.25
